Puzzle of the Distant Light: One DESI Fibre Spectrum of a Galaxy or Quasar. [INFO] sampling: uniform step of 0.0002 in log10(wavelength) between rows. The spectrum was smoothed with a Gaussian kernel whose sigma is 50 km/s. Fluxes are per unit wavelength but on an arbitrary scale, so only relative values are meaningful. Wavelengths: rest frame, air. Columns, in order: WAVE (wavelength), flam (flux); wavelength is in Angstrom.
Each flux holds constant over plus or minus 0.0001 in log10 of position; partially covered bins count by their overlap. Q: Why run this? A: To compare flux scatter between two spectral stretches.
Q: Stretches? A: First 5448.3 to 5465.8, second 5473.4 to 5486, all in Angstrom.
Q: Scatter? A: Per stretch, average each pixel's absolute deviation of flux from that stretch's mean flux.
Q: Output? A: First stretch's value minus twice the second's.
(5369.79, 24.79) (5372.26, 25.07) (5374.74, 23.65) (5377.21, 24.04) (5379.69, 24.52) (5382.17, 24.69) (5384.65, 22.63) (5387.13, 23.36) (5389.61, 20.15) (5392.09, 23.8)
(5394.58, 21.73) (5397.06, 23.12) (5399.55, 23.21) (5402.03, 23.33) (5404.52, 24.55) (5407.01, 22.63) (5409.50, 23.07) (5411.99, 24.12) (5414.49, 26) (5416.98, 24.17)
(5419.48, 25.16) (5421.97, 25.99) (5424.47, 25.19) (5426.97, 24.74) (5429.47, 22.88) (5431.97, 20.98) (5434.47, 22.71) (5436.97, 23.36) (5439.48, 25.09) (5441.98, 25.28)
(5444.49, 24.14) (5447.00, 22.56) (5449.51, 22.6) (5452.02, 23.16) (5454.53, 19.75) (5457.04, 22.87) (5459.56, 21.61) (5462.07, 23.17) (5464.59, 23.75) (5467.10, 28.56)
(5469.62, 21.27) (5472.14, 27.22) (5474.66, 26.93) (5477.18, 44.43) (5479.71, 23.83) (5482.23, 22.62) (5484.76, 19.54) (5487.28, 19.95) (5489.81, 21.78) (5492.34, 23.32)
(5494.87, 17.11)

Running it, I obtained -13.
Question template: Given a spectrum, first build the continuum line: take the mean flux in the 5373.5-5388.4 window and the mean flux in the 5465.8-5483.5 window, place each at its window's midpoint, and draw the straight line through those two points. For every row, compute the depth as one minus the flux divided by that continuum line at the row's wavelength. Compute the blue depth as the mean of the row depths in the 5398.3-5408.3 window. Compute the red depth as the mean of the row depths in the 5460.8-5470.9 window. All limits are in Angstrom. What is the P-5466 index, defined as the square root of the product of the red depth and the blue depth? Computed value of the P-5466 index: 0.080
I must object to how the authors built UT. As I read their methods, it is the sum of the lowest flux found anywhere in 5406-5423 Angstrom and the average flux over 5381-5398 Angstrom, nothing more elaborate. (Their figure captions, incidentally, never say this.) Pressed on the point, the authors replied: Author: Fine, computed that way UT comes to 45.4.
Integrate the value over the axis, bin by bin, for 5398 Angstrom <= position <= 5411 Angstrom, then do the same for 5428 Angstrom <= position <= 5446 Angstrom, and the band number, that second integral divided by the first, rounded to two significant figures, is 1.4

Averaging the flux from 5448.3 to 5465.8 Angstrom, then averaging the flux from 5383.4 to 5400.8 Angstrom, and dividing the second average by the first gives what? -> 1.01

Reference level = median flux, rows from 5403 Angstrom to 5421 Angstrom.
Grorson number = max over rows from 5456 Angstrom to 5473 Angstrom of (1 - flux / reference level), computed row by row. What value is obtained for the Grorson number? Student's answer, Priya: 0.12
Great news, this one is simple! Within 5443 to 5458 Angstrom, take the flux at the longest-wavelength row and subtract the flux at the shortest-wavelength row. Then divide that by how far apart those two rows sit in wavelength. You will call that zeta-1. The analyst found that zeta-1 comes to -0.10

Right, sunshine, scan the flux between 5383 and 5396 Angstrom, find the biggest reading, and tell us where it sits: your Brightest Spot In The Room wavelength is 5392.09 Angstrom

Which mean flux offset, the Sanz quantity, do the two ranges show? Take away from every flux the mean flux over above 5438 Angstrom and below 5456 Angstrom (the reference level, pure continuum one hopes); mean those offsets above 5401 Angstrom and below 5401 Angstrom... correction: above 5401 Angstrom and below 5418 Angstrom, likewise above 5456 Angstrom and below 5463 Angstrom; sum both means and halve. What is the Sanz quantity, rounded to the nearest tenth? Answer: 0.0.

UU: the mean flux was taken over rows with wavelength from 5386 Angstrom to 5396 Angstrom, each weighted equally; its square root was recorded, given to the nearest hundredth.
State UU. 4.72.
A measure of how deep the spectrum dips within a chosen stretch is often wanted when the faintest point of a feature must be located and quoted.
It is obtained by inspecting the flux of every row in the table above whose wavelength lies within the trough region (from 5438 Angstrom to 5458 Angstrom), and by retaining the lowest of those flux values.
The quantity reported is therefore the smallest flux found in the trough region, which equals 19.75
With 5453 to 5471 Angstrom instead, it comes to 19.75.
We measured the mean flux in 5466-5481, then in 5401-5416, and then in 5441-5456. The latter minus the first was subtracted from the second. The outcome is 30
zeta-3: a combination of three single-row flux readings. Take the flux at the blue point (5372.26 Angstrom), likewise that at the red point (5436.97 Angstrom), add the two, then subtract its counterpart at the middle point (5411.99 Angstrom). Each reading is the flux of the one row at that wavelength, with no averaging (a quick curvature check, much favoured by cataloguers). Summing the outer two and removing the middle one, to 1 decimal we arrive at 24.3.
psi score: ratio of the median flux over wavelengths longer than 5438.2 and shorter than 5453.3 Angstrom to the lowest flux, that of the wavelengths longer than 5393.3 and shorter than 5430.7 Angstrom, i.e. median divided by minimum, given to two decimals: 1.09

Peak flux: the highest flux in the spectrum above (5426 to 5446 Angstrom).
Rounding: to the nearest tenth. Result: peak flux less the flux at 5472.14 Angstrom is -1.9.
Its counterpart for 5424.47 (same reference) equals 0.1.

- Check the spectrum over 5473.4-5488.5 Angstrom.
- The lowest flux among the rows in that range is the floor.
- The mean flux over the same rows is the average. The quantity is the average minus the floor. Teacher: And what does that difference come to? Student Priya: 6.7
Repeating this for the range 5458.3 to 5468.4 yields 2.7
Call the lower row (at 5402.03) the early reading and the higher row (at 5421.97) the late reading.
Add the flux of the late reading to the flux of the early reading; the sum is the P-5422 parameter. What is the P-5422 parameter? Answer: 49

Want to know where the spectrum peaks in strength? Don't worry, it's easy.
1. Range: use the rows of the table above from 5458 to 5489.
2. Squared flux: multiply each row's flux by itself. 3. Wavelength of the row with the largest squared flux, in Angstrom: 5477.18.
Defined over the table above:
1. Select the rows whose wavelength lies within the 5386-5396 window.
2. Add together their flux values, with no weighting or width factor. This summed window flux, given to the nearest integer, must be 89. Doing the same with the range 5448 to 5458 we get 88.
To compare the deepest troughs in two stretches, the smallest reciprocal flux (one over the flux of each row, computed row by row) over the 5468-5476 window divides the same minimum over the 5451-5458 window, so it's 1.18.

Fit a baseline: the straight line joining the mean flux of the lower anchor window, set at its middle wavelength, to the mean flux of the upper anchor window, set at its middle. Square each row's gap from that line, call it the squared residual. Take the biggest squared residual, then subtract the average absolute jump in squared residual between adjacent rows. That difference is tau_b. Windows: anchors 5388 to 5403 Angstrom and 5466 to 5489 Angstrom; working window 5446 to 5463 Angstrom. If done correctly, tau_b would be 17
